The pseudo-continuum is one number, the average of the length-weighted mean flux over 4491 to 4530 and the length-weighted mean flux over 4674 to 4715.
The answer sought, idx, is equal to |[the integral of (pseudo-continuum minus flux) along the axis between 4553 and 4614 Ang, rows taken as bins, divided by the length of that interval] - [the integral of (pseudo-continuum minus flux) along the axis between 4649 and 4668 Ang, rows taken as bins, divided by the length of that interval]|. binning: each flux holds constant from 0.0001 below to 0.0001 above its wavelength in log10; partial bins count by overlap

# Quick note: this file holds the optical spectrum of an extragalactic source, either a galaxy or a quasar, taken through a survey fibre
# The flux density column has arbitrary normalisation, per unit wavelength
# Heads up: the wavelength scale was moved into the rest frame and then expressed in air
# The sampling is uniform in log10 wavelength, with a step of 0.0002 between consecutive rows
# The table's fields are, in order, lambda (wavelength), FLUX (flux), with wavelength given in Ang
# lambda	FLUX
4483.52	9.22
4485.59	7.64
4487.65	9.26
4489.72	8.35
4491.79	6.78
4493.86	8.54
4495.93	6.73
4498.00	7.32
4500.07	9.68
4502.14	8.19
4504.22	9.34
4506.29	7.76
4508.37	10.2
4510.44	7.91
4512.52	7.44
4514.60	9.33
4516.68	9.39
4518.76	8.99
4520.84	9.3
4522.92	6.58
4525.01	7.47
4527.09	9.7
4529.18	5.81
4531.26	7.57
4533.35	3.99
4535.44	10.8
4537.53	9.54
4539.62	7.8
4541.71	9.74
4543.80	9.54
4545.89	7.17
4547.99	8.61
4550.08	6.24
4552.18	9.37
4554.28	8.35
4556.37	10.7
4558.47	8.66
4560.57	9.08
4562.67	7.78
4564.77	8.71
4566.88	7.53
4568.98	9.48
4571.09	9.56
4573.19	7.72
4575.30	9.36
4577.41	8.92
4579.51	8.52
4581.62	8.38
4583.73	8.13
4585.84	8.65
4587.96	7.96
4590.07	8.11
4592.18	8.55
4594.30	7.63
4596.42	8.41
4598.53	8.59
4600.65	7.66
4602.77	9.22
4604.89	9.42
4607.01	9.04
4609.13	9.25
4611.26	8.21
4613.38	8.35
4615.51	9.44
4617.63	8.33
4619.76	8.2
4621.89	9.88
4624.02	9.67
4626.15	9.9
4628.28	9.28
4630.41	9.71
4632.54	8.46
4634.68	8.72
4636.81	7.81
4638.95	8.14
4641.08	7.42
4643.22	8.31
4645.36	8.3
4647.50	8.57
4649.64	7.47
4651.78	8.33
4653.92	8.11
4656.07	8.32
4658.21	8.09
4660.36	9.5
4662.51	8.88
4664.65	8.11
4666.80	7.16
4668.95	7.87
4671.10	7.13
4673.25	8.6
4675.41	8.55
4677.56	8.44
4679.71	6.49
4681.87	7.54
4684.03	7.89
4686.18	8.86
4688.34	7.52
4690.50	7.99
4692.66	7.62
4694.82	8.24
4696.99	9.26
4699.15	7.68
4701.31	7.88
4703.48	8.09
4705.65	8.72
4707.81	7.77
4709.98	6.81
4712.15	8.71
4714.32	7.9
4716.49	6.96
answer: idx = 0.39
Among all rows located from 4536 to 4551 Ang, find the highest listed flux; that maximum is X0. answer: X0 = 9.74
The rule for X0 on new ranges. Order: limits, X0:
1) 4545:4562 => 10.7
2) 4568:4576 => 9.56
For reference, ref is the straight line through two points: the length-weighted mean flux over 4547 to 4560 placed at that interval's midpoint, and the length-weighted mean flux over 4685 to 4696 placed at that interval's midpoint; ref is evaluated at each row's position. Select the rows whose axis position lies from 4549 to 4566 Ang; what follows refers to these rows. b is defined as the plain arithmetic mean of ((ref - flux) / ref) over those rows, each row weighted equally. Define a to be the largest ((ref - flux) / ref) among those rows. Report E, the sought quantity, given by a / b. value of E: 55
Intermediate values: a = 0.28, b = 0.005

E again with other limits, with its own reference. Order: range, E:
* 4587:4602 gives 2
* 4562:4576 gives 92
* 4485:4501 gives 2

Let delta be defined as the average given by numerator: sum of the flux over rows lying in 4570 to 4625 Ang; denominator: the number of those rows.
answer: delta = 8.66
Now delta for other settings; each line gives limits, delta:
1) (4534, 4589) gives 8.70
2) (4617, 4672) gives 8.45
